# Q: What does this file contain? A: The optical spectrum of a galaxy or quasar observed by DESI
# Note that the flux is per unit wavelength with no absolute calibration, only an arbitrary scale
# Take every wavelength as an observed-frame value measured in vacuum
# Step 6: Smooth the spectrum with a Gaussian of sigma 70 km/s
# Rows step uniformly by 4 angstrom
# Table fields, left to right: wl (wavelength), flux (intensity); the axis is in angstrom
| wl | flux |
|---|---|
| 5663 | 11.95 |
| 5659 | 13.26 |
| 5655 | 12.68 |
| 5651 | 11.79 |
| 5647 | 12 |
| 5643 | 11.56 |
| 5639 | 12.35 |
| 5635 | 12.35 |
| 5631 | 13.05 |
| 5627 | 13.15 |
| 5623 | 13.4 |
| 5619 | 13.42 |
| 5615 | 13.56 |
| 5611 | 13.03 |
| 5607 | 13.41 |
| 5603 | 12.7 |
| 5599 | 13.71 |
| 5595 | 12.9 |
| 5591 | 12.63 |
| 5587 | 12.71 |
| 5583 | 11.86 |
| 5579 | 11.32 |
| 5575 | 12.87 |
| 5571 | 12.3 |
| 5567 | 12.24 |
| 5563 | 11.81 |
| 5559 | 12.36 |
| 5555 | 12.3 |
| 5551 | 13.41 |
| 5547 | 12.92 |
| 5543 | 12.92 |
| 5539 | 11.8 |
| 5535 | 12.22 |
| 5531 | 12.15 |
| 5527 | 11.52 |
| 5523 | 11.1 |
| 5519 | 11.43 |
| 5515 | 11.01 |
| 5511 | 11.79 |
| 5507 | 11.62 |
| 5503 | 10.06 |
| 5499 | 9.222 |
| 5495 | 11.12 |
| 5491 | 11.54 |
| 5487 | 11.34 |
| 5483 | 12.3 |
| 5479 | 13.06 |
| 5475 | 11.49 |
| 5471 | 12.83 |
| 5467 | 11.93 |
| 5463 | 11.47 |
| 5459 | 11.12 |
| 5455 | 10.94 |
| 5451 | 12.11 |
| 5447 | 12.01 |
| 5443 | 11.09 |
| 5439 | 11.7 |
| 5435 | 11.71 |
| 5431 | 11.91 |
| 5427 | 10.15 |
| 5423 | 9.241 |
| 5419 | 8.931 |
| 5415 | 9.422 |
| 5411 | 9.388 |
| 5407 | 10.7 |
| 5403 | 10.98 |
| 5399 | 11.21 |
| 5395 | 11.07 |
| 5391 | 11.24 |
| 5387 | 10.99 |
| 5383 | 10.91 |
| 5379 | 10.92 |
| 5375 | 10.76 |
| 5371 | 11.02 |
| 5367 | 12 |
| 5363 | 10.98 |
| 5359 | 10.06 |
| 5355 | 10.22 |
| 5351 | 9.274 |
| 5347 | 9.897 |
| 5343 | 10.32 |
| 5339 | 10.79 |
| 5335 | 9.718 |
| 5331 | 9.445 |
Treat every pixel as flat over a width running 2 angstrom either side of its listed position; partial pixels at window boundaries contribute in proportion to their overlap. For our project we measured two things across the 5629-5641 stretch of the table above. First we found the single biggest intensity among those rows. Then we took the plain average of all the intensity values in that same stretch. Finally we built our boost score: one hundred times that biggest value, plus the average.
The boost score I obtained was 1318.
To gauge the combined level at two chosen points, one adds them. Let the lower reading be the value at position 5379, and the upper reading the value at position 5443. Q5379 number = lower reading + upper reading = 22.0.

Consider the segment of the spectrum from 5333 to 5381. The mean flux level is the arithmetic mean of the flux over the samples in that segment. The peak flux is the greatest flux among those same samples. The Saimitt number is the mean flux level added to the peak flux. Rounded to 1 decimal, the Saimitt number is 22.5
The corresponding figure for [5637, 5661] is 25.5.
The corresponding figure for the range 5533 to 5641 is 26.4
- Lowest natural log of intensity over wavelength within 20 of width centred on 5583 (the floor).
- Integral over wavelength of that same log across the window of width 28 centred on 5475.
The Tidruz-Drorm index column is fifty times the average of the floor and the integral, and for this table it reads 1803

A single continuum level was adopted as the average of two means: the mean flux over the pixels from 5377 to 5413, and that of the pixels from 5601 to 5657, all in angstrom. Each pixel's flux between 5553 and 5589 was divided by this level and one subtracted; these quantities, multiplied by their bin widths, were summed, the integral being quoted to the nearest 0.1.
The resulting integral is 1.3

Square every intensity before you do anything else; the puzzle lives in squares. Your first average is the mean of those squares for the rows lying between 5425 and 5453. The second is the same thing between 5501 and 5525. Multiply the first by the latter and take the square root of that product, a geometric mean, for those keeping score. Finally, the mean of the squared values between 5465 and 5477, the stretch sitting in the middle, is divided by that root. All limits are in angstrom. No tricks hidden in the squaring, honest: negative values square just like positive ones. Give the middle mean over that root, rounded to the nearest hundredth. 1.13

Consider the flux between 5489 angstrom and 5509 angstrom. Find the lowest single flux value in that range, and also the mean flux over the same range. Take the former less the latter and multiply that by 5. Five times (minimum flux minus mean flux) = -7.5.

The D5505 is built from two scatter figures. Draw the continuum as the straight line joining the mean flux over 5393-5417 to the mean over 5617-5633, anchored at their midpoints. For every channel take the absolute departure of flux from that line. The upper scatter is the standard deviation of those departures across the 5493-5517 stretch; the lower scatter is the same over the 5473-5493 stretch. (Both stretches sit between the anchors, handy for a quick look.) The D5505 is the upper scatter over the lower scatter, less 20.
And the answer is -18.6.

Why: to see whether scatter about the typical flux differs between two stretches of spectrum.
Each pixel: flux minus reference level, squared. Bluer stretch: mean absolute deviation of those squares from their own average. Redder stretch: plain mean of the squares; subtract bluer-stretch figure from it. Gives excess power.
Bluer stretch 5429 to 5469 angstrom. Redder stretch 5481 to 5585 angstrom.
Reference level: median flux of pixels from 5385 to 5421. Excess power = 1.0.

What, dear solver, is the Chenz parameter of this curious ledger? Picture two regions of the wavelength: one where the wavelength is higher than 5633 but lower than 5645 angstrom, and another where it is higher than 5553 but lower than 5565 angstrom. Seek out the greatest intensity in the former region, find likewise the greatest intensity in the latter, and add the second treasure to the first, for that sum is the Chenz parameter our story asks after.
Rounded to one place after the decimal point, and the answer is 24.7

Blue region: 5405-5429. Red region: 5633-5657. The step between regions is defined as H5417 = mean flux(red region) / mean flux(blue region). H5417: 1.26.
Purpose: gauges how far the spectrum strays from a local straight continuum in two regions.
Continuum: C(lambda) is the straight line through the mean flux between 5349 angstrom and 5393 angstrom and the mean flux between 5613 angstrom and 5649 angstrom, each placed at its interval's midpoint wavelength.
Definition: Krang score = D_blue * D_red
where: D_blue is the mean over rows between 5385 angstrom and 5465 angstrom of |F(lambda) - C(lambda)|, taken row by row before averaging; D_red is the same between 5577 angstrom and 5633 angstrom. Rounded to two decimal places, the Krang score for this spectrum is 0.40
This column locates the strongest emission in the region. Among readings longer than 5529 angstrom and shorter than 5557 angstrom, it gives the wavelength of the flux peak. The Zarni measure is 5551 angstrom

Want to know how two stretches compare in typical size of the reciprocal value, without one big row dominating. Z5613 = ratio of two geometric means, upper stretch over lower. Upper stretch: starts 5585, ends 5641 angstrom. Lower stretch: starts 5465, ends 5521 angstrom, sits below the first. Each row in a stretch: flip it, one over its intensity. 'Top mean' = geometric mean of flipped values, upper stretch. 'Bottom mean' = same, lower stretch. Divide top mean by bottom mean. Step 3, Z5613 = 0.88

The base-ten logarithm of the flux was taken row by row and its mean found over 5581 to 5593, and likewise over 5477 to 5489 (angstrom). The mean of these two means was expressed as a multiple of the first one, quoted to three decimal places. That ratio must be 0.997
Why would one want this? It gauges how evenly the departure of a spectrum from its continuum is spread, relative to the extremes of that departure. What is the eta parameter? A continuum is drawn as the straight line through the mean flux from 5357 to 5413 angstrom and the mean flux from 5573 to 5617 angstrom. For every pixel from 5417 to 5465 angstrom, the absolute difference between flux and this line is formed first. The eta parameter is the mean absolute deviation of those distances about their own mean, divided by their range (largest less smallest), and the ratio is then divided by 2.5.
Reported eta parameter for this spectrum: 0.094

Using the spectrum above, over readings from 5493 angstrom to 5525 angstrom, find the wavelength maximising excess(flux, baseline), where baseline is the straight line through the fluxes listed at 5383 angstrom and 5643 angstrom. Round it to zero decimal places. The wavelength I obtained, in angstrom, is 5511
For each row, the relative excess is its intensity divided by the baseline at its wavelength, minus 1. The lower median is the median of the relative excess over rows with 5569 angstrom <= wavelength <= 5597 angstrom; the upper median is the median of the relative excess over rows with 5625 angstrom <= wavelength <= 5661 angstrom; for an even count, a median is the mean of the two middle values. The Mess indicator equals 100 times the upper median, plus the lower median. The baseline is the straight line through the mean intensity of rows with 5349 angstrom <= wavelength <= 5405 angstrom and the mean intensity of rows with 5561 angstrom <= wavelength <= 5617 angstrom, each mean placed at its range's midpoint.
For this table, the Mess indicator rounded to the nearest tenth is -5.3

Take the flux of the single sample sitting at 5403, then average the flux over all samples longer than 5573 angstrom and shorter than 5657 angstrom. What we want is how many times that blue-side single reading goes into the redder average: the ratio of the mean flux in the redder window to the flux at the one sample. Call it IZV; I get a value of 1.156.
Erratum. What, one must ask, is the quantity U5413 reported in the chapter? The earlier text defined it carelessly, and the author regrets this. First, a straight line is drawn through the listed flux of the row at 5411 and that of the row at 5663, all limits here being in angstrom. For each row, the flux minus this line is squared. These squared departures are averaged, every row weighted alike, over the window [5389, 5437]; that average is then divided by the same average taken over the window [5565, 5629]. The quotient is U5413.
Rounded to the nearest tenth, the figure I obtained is 0.8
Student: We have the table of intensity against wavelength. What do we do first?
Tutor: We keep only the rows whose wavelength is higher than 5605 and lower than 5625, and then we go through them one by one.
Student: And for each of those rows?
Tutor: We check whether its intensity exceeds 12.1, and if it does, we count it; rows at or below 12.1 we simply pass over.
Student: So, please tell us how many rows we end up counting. 5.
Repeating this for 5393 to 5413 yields 0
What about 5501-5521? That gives 0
